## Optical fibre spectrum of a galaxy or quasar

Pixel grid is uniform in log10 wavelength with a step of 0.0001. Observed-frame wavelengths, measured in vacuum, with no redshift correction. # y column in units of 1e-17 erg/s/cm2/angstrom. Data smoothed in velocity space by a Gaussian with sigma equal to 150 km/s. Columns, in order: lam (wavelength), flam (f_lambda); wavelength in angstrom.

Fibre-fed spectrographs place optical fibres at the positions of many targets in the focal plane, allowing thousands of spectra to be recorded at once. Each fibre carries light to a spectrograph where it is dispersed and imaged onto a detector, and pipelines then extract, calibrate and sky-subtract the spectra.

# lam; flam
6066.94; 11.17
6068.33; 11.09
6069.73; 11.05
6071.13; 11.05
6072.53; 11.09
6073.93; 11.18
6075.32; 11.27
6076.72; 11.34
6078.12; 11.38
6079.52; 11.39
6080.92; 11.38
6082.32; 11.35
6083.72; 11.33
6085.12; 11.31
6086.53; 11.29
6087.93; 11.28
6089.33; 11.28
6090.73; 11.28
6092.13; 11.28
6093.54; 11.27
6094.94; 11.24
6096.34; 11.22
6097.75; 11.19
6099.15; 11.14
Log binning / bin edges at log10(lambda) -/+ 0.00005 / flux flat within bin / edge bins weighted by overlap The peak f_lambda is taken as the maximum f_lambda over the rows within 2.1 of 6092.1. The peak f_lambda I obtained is 11.28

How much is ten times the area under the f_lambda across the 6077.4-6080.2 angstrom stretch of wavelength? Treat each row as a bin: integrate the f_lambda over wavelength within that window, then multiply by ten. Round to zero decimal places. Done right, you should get 319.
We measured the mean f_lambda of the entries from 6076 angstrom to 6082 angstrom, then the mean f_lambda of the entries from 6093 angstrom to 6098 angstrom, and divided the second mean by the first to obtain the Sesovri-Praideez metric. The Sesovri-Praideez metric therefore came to 0.99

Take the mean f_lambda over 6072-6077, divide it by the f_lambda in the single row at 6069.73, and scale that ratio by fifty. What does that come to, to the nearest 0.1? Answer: 50.8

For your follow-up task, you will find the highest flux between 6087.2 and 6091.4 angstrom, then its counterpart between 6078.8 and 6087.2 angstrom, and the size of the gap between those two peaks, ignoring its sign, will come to 0.110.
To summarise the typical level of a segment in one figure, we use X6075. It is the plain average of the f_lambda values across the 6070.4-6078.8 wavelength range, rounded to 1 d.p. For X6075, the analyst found 11.2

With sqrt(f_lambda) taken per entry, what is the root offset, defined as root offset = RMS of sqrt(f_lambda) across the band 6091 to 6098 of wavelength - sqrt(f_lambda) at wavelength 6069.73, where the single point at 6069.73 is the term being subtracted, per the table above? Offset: 0.028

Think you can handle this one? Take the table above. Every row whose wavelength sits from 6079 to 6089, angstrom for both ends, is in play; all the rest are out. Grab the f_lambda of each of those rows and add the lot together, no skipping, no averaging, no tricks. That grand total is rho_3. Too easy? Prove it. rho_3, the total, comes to 79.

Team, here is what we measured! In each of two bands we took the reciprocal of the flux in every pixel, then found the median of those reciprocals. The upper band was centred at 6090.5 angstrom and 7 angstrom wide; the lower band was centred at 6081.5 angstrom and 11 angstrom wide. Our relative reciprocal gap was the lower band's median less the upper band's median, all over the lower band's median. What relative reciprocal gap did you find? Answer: -0.0058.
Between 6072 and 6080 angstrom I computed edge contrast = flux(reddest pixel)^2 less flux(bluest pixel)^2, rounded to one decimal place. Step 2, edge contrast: 6.7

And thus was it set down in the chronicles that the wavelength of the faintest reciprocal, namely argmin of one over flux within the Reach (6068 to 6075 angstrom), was 6073.93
